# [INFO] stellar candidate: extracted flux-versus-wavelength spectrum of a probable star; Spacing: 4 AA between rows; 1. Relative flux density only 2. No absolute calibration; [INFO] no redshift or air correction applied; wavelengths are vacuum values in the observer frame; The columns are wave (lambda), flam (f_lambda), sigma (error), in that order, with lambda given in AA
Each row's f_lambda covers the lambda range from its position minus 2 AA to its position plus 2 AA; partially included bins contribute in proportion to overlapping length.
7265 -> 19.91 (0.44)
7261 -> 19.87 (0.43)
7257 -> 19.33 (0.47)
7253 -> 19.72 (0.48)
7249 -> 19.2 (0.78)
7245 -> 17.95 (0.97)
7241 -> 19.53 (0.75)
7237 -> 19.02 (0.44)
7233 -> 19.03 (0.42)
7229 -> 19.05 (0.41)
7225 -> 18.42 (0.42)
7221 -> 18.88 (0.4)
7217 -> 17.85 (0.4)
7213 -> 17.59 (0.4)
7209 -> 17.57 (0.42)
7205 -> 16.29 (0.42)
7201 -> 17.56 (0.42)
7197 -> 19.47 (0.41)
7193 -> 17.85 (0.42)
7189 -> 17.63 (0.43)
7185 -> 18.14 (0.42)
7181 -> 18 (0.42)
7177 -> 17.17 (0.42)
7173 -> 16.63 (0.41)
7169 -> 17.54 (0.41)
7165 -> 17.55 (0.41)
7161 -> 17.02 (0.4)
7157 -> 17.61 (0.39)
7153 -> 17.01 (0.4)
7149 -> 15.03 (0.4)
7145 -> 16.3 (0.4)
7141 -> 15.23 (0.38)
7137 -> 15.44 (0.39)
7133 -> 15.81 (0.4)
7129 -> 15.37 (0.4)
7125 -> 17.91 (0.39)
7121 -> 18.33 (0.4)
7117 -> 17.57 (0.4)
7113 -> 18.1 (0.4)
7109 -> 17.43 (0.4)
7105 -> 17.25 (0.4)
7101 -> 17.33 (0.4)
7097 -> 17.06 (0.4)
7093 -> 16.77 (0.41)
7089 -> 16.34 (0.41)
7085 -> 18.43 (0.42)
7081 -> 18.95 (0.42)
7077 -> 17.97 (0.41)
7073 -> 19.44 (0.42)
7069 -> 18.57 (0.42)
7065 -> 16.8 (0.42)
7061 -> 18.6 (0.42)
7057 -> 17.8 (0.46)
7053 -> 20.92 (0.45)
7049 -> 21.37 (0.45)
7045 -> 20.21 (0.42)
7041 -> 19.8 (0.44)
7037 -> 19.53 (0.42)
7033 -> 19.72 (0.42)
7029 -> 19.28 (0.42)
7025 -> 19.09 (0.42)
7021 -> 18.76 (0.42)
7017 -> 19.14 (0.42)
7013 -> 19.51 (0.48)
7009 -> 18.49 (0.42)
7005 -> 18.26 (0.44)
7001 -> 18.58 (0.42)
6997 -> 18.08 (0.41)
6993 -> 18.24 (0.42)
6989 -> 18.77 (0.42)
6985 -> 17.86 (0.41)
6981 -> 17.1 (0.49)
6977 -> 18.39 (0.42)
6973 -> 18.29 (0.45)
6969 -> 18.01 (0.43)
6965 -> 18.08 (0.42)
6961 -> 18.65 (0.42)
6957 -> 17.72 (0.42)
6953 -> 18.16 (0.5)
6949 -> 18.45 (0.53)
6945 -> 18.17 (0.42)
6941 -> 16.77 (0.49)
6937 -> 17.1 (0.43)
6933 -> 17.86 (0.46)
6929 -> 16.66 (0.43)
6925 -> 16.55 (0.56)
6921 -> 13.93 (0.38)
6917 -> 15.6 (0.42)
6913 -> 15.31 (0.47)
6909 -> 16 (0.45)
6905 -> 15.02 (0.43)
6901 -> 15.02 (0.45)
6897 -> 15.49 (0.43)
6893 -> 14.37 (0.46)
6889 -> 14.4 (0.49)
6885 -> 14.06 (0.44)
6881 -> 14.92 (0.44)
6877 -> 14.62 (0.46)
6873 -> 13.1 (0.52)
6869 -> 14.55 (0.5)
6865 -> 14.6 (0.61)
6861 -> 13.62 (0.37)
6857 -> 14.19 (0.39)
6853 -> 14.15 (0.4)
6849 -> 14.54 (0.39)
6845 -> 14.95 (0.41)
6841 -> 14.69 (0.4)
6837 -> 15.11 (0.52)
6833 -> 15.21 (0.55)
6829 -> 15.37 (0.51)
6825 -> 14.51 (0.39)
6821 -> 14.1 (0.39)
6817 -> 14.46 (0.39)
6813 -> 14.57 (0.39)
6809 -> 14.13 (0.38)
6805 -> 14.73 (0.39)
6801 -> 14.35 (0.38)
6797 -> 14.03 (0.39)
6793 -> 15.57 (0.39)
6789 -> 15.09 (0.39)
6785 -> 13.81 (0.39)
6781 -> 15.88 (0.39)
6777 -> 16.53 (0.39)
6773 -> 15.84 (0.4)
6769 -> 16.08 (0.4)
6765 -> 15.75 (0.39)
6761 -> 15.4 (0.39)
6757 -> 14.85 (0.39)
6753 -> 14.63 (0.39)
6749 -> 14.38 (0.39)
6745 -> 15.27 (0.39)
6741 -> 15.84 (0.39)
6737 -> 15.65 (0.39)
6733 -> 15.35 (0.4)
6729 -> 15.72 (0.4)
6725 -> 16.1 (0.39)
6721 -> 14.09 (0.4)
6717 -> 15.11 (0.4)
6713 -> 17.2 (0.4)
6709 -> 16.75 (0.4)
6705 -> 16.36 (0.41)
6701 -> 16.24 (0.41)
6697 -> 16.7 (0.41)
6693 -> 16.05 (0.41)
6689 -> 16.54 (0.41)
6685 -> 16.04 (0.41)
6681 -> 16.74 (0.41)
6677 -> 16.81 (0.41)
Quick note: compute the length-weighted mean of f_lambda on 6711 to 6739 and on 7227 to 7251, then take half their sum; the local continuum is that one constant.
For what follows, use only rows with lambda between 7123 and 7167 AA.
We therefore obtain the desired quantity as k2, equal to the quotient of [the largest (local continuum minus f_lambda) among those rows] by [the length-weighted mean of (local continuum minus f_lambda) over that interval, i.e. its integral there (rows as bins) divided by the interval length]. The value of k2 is 2.5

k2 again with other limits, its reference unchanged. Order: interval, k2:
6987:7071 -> -0.3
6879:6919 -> 1.4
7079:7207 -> 24.5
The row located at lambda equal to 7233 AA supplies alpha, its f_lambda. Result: 19.03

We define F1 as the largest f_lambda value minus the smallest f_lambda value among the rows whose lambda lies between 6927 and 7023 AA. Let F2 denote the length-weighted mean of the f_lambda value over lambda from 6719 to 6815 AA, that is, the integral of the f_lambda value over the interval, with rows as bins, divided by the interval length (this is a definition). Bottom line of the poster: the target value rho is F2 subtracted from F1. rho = -12.3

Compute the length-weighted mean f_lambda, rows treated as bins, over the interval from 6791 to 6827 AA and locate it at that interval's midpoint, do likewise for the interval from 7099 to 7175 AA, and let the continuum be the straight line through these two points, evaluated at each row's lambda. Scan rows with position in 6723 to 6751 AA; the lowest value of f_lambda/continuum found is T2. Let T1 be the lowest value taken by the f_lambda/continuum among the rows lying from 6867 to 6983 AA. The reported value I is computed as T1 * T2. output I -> 0.90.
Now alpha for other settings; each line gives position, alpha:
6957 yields 17.72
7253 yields 19.72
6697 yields 16.7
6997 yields 18.08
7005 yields 18.26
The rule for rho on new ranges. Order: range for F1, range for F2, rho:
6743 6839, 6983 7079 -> -16.2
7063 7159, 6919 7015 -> -13.4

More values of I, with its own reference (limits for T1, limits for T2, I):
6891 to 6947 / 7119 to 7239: 0.81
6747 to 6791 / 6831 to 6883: 0.84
